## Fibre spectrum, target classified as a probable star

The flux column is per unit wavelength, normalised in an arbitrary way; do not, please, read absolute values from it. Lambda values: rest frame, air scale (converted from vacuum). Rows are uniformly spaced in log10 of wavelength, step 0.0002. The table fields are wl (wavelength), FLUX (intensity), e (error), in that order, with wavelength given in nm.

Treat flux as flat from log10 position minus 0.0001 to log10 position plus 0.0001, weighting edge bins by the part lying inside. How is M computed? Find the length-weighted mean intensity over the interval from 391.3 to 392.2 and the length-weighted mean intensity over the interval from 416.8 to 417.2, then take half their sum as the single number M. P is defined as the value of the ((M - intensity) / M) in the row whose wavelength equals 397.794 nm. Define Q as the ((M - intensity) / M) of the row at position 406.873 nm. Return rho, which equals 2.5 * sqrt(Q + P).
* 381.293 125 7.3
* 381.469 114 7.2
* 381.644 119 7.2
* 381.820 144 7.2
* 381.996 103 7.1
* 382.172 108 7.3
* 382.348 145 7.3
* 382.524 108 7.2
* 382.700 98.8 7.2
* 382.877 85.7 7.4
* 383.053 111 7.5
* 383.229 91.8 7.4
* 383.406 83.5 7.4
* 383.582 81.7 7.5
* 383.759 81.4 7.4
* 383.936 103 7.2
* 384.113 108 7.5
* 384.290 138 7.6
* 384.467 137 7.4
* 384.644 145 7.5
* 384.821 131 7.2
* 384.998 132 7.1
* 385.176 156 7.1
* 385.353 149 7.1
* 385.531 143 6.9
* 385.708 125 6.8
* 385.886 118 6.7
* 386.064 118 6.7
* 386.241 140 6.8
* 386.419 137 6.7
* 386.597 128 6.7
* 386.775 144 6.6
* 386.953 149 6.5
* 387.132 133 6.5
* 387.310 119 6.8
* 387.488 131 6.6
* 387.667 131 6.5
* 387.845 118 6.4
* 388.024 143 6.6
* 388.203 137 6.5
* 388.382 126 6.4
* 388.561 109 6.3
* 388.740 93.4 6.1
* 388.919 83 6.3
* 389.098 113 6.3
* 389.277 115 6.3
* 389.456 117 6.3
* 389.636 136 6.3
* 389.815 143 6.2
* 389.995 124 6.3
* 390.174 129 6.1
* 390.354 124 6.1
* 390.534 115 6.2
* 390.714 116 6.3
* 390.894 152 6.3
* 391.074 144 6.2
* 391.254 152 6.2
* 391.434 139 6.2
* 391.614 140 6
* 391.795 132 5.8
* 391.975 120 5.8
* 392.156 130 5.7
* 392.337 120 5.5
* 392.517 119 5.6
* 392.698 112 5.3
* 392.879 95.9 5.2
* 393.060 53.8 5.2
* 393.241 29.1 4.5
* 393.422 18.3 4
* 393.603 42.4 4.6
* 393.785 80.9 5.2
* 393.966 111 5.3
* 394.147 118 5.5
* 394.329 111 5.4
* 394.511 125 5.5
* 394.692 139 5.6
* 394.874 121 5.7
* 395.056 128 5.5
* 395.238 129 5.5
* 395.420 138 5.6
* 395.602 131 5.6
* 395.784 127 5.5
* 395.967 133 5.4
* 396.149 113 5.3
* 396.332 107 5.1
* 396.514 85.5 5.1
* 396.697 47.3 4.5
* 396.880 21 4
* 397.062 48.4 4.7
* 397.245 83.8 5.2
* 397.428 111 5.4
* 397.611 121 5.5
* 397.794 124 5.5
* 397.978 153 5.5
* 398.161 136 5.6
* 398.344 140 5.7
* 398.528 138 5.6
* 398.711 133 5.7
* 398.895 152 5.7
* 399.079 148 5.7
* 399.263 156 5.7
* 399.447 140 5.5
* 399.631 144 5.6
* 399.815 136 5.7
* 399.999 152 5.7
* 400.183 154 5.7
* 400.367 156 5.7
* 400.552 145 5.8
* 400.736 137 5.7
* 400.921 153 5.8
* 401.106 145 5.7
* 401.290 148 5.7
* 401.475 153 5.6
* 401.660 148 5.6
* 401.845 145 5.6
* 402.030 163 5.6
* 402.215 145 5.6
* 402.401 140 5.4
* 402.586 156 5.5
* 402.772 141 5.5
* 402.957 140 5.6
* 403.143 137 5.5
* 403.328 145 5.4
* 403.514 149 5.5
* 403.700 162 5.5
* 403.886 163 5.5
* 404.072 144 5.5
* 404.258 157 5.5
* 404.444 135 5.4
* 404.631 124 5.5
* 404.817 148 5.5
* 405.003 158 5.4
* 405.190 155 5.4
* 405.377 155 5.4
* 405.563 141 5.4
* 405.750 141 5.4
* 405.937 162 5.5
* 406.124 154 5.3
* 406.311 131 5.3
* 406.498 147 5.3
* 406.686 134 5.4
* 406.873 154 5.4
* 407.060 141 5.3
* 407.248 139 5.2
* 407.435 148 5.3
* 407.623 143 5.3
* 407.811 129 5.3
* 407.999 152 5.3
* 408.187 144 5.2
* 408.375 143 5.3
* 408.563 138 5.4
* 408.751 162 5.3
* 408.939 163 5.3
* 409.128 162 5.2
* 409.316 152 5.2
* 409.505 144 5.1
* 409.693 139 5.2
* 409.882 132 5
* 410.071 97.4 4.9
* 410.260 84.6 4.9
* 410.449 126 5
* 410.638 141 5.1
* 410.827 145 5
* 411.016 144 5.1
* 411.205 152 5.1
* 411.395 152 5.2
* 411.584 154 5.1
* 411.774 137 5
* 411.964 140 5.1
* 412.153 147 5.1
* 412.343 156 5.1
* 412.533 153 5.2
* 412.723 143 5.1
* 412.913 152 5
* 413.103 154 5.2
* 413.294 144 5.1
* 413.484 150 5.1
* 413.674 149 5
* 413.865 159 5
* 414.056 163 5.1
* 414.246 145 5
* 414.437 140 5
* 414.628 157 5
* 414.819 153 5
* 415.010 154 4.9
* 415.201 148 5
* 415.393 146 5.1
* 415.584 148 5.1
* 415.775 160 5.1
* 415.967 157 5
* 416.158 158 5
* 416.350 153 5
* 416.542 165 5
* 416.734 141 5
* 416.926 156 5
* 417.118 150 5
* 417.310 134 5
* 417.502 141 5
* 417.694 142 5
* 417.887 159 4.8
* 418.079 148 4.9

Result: 0.6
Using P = 0.13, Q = -0.08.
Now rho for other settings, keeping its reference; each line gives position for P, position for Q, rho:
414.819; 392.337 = 0.7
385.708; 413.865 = 0.3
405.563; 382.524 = 1.3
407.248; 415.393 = 0.1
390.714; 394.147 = 1.5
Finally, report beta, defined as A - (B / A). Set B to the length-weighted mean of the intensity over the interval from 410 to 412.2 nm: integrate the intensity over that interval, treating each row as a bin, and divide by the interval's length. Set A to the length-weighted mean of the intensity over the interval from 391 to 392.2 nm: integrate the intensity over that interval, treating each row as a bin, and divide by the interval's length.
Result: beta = 136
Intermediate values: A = 137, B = 135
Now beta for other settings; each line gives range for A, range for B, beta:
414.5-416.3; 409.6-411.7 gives 152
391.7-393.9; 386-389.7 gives 87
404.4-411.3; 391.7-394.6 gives 142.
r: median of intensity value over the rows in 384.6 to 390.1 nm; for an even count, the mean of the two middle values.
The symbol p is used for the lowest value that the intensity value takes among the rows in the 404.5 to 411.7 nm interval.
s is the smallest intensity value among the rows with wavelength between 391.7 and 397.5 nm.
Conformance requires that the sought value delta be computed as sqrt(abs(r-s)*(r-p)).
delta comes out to 72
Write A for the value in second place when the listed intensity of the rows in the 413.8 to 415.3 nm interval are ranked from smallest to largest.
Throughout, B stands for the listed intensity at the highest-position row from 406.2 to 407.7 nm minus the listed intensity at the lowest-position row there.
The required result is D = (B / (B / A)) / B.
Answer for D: 12.1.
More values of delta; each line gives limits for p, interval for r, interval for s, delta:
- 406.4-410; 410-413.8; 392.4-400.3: 47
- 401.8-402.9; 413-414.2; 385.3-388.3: 20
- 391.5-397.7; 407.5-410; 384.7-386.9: 57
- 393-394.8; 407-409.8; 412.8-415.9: 22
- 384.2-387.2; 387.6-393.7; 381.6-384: 9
